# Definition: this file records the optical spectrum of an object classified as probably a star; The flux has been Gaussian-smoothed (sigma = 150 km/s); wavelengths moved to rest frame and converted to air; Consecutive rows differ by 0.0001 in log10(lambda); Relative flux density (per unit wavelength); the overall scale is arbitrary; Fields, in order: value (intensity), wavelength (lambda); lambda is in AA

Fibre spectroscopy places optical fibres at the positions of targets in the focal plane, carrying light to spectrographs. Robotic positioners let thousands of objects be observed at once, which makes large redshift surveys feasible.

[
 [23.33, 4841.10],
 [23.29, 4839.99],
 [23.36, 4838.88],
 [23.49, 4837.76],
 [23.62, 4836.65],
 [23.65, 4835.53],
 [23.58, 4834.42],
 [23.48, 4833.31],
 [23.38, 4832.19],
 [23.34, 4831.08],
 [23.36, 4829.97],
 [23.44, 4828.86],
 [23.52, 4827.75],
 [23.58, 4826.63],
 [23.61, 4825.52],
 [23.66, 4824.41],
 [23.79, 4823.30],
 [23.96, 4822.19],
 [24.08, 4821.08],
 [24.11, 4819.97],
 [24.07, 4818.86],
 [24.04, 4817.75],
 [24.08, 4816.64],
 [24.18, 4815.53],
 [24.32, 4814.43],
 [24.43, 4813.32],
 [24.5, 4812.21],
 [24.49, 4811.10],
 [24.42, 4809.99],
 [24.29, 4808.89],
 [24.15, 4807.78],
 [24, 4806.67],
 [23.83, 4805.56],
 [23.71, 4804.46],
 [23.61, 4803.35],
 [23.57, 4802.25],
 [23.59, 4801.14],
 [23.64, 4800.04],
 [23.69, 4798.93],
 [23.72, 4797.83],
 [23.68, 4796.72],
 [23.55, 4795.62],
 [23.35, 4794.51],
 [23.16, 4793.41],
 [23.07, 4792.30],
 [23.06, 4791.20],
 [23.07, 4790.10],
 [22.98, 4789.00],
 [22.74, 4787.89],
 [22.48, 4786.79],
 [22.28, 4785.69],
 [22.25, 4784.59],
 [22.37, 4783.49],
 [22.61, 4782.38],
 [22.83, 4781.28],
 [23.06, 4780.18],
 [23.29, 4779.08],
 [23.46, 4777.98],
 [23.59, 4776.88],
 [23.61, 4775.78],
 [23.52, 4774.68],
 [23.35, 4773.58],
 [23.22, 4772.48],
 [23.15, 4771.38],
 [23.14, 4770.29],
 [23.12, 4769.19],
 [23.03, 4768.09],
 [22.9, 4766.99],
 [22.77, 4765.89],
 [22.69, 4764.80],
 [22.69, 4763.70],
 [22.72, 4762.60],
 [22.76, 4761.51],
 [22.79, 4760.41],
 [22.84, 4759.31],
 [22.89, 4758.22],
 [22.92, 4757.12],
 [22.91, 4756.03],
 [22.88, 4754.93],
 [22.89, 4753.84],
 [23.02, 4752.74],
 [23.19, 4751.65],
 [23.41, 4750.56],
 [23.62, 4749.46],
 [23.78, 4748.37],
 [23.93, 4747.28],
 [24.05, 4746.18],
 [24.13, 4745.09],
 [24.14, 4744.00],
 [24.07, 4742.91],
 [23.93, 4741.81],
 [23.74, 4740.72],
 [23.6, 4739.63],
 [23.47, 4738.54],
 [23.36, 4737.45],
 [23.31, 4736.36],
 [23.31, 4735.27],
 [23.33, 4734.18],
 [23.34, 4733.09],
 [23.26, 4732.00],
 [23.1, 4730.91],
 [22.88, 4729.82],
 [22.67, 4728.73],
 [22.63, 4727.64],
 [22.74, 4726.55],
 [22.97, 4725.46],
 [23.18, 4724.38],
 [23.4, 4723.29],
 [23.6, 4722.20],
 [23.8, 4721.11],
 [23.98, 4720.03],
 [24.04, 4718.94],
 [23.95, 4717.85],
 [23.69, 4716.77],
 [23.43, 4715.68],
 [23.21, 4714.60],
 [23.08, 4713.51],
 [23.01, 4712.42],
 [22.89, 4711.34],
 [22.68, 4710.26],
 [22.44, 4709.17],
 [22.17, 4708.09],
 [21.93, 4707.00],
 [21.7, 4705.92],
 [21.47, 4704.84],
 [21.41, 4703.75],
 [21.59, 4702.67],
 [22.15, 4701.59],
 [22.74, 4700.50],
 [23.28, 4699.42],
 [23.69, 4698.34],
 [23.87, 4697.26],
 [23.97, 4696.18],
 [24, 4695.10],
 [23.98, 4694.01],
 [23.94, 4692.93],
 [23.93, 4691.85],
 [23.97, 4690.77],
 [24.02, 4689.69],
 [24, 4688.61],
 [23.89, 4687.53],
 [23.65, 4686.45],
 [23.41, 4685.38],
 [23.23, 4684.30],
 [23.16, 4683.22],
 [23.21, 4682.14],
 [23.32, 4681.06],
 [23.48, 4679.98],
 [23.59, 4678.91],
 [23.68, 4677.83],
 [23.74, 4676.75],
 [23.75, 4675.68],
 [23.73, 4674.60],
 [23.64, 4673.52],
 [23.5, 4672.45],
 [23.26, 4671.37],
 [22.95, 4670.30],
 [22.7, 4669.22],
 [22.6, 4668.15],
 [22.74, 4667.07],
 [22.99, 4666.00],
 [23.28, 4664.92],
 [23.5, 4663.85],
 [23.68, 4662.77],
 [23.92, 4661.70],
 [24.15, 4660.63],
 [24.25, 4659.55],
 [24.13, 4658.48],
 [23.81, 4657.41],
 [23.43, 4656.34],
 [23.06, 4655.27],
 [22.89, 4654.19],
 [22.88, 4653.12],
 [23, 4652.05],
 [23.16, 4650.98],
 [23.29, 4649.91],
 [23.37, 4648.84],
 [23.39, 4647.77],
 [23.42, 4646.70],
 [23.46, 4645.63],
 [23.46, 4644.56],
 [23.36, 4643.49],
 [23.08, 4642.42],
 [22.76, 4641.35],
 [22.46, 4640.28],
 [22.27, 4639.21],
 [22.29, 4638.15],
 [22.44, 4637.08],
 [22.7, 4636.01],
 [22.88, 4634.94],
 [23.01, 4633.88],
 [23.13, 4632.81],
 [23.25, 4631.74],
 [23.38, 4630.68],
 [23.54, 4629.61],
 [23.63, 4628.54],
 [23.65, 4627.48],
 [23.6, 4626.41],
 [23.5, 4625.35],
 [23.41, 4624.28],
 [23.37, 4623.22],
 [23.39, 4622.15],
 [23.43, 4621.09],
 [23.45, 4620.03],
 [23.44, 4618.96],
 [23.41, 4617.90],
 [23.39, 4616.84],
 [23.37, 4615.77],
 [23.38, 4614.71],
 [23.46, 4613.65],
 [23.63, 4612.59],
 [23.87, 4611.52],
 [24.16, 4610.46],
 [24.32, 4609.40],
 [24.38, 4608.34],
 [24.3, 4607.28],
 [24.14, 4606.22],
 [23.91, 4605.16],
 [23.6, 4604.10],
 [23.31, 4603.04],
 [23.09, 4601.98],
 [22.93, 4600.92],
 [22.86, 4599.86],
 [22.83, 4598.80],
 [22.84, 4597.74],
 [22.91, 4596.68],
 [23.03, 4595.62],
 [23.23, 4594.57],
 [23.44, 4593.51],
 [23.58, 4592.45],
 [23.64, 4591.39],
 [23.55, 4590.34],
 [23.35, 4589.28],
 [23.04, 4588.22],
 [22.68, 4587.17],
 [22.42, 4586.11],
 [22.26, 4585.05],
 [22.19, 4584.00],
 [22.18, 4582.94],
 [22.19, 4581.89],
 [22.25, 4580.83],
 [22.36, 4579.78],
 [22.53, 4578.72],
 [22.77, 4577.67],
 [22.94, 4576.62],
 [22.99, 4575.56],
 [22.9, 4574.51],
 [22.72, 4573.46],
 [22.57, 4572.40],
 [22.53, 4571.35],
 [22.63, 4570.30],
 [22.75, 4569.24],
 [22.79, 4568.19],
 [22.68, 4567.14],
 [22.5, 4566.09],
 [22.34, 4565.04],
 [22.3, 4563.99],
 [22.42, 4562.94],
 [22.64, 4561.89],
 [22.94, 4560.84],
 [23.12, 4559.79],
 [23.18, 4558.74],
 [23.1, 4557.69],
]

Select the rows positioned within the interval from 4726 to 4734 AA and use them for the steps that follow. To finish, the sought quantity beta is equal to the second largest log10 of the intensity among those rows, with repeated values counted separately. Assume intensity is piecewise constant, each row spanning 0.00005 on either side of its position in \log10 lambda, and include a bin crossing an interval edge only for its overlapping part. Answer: 1.37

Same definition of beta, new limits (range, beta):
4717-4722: 1.38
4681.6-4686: 1.37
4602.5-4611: 1.39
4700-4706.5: 1.35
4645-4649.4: 1.37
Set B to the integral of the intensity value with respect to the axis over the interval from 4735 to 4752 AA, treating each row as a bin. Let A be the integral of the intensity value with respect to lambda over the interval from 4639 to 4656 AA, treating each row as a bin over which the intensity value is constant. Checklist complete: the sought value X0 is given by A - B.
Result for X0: -10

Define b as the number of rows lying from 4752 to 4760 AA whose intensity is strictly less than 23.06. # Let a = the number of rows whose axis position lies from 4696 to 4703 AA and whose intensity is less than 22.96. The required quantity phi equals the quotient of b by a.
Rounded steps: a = 3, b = 7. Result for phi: 2.33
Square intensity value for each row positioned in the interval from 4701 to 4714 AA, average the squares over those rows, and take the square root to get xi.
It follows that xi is 22.2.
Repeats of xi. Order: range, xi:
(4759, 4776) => 23.0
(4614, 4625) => 23.4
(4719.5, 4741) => 23.3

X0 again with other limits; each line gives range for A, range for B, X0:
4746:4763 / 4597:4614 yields -8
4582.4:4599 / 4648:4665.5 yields -30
